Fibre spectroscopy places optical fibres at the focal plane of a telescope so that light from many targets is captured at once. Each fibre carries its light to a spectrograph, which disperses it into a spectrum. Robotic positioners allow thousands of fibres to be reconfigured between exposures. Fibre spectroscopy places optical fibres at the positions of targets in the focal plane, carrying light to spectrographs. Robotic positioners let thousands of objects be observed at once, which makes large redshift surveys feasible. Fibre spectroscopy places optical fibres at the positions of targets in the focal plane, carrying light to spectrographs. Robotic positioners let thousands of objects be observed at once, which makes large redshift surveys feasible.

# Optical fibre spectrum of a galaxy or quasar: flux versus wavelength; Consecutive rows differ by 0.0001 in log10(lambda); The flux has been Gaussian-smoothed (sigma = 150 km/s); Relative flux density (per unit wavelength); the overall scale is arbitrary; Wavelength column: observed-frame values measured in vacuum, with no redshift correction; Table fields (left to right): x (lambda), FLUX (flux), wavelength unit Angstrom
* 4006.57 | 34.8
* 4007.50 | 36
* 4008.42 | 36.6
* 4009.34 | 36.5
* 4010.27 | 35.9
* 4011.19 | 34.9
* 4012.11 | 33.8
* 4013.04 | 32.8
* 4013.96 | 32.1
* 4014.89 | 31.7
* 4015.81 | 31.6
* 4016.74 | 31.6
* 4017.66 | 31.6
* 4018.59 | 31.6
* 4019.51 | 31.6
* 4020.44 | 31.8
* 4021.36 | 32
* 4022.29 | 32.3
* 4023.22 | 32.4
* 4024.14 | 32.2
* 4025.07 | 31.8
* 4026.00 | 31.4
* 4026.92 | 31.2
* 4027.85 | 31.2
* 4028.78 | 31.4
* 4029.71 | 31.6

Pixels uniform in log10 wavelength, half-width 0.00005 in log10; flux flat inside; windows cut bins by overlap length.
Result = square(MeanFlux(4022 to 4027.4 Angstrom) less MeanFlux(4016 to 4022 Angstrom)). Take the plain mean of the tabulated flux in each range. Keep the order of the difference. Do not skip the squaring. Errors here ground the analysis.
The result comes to 0.0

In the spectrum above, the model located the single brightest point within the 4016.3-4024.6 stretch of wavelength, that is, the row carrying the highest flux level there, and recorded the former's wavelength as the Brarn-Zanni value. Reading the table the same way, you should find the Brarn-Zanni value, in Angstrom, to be 4023.22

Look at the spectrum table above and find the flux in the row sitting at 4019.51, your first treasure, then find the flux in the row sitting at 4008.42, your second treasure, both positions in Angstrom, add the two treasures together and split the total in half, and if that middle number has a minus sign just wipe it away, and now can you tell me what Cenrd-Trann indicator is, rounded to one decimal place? 34.1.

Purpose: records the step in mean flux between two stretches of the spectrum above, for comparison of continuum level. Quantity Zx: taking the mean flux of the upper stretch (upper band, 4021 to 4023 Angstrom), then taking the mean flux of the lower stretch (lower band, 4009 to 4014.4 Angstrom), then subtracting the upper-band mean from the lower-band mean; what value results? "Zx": 2.2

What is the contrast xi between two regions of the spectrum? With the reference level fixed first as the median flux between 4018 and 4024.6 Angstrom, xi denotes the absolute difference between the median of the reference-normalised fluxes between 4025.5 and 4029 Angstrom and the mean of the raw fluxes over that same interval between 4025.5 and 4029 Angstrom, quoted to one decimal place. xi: 30.3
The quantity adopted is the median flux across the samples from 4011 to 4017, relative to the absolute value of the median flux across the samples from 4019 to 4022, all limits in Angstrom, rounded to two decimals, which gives 1.01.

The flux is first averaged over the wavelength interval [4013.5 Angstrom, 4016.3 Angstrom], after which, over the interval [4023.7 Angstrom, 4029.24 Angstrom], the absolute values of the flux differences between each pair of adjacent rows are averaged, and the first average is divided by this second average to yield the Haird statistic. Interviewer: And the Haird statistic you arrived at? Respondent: 132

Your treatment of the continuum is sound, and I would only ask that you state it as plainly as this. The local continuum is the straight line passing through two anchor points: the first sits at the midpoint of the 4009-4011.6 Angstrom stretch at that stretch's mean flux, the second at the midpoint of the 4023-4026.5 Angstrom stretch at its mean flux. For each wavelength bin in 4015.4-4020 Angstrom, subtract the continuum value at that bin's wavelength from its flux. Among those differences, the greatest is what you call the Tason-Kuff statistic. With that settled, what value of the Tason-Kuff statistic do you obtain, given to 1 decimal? -1.7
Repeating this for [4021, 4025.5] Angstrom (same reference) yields 0.1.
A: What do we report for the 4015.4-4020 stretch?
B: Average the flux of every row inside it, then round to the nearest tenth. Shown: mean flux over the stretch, 31.6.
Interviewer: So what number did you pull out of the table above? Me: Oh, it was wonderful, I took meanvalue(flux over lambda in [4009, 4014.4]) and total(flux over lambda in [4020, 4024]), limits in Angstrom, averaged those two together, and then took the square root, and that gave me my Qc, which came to 9.0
